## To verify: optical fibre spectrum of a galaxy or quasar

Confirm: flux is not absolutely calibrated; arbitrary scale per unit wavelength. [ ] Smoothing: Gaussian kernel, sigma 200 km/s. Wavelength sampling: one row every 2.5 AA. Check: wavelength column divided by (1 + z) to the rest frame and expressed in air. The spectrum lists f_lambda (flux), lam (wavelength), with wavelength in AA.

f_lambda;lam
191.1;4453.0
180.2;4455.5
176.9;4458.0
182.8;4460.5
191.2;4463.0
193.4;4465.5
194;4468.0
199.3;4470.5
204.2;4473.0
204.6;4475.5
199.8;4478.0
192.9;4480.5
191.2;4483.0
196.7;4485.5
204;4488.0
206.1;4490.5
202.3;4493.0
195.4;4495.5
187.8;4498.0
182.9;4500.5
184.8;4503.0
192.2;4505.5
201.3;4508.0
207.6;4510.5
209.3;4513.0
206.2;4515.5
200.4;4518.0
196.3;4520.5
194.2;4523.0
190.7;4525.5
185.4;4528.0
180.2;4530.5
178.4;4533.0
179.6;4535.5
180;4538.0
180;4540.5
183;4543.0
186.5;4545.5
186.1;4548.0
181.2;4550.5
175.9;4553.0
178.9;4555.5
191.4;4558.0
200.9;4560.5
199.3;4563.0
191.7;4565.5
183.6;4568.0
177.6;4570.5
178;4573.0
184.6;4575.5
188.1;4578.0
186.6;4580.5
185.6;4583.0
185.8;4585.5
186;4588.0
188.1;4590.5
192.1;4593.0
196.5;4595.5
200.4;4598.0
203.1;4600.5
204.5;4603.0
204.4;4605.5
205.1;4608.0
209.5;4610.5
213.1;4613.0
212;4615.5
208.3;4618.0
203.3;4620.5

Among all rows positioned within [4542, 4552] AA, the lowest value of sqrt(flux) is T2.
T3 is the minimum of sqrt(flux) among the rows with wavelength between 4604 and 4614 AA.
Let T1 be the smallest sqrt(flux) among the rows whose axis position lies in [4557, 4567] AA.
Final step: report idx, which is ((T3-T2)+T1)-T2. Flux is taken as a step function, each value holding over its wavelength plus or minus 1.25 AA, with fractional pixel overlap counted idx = 1.2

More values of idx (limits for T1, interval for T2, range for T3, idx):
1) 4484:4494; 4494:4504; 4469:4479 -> 1.1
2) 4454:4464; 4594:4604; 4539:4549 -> -1.3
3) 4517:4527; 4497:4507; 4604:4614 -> 1.1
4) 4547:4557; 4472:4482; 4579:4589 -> -0.9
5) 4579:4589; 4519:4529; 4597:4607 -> 0.5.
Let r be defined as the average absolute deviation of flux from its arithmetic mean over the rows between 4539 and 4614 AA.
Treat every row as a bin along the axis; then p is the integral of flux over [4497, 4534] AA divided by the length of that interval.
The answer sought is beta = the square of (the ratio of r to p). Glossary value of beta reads 0.0020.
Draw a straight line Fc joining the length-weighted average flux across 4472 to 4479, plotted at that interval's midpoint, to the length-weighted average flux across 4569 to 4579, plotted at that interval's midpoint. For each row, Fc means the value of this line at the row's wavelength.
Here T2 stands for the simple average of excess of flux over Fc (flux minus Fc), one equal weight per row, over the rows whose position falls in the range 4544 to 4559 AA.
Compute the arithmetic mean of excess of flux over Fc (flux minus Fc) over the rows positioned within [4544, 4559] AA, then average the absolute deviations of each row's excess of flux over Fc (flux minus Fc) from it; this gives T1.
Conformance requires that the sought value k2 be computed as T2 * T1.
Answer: -15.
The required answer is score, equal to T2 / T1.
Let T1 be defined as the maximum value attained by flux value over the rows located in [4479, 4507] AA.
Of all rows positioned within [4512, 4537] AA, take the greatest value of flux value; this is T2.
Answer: 1.02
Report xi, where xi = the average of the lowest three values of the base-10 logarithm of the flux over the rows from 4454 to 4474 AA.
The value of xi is 2.26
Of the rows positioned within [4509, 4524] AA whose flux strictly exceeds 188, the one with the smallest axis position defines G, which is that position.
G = 4510.5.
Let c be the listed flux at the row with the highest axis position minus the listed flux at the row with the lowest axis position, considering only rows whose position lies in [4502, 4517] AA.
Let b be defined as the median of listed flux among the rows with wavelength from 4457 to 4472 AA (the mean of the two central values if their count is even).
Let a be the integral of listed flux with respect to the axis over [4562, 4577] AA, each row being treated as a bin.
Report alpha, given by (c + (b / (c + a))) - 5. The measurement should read 16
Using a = 2784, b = 192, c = 21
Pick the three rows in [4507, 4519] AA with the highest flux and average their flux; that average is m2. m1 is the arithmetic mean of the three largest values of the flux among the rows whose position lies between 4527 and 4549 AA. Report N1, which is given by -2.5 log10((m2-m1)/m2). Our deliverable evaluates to 2.5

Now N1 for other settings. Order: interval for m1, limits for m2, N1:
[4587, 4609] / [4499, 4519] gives 4.6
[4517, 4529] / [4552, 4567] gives 6.9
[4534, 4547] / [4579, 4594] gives 3.8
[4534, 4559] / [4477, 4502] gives 2.8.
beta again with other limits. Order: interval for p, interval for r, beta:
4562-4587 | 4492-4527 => 0.0014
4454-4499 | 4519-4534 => 0.0010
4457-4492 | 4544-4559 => 0.0006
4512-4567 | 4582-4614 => 0.0019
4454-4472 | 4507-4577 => 0.0022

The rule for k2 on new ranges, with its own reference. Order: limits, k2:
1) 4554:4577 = 24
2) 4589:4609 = 142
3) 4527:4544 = -17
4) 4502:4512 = 2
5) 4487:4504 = -29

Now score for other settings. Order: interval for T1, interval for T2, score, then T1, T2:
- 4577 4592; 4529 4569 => 1.07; 188.1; 200.9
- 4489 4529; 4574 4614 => 1.02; 209.3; 213.1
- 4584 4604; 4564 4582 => 0.94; 204.5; 191.7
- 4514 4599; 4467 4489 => 0.99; 206.2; 204.6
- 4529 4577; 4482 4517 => 1.04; 200.9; 209.3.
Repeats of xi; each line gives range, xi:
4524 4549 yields 2.25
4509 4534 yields 2.26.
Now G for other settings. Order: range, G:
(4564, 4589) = 4565.5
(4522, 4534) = 4523.0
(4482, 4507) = 4483.0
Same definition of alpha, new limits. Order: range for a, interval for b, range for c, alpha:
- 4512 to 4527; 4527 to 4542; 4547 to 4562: 10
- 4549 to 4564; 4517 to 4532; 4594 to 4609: 4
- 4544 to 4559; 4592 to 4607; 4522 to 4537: -20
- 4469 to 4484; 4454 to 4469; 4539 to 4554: -9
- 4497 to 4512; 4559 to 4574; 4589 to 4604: 11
